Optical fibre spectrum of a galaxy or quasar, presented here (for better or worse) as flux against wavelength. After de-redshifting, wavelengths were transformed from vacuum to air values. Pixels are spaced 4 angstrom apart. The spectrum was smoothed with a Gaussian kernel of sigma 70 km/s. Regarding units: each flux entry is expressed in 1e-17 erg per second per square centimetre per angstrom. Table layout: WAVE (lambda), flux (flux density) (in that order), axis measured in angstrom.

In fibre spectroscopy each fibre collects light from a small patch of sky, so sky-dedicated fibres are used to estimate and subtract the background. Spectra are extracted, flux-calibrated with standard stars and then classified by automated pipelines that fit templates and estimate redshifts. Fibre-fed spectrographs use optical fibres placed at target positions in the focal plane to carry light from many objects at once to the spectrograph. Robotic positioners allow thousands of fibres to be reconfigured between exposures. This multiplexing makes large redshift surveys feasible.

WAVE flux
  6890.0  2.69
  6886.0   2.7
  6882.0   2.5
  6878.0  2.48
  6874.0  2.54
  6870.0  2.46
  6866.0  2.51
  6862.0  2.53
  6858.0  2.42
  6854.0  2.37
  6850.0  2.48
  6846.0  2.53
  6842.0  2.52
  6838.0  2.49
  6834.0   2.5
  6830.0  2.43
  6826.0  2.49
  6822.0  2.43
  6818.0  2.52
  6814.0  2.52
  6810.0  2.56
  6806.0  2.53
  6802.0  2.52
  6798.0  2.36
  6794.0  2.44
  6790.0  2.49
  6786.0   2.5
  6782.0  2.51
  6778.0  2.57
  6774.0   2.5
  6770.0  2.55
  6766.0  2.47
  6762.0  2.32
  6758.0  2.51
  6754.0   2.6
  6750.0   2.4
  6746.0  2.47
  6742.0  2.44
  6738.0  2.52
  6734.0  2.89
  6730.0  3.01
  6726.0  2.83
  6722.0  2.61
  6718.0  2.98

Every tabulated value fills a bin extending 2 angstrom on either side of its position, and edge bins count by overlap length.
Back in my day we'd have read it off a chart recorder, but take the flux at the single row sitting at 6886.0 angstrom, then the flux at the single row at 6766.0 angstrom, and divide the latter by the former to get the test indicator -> 0.91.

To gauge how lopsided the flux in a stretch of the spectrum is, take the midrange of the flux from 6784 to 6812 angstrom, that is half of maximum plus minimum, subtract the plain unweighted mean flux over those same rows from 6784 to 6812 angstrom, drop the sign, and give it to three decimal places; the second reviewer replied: 0.026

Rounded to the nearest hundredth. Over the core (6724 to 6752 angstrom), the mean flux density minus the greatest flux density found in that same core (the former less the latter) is -0.36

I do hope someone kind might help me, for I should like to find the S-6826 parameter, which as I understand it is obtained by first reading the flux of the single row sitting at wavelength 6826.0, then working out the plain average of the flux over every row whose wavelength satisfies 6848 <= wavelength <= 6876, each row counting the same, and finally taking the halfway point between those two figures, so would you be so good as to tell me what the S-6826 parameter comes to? 2.48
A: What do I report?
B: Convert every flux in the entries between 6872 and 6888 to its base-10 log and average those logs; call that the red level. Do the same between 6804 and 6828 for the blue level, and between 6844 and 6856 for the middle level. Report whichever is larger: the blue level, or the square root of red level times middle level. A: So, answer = 0.399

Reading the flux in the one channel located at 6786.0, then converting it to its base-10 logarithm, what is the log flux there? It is 0.398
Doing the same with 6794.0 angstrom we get 0.387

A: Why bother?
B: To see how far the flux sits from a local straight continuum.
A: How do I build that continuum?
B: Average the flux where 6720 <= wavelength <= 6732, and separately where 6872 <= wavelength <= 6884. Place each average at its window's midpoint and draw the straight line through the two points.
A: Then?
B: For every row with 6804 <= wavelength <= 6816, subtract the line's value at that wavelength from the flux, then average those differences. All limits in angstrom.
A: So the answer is -0.11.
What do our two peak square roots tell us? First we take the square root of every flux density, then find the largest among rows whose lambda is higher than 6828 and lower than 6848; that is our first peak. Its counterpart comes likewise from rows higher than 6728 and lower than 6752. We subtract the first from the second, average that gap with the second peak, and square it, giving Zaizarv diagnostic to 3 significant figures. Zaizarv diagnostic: 0.883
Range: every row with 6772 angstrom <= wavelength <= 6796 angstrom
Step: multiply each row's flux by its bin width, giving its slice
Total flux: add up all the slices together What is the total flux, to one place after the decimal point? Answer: 60.0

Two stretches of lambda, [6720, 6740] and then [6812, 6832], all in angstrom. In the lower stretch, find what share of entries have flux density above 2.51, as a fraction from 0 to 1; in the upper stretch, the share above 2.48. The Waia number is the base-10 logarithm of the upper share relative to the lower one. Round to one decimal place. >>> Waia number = -0.2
